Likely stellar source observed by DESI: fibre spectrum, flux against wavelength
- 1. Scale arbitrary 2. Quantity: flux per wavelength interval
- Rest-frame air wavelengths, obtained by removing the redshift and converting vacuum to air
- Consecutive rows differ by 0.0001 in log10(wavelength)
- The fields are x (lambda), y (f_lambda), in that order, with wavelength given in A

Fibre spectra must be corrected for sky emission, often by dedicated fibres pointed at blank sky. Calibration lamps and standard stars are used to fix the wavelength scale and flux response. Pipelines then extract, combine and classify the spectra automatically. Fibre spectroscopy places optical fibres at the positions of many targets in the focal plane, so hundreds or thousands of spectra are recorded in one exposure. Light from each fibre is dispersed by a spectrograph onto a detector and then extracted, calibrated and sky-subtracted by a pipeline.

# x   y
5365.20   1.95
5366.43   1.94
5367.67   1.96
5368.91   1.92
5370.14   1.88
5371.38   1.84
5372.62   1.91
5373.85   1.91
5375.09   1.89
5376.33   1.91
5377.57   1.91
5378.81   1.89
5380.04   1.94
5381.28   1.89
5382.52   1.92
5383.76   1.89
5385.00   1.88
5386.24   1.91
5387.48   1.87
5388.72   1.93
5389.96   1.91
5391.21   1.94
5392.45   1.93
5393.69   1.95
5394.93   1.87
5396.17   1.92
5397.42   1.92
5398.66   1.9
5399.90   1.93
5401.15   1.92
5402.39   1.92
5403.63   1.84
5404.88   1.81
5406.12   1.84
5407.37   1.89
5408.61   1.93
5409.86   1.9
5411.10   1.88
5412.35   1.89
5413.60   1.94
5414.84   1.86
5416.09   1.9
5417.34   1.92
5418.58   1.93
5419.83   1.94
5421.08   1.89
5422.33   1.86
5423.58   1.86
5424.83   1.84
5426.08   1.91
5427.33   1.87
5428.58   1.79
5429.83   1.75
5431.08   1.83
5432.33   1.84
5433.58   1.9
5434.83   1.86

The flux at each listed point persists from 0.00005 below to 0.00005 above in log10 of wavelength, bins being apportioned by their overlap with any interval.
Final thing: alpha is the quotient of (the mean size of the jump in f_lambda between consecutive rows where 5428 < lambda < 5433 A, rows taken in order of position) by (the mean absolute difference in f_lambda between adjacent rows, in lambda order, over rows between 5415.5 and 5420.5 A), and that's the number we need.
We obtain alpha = 3.25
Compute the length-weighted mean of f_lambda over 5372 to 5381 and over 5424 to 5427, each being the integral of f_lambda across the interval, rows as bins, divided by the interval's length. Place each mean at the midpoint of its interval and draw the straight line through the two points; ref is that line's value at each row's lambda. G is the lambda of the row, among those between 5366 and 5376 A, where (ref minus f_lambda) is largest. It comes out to 5371.38 A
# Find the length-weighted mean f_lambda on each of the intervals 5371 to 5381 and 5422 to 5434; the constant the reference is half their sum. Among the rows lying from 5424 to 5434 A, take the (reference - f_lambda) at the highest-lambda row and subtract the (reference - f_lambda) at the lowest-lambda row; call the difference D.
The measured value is -0.060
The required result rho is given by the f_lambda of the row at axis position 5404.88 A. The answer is 1.81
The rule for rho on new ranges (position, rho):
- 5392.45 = 1.93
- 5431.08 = 1.83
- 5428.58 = 1.79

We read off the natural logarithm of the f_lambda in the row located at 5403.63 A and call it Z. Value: 0.610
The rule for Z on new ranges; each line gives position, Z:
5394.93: 0.626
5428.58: 0.582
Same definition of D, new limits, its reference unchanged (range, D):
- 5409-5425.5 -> 0.060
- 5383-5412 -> 0.010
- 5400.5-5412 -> 0.040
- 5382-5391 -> 0.010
